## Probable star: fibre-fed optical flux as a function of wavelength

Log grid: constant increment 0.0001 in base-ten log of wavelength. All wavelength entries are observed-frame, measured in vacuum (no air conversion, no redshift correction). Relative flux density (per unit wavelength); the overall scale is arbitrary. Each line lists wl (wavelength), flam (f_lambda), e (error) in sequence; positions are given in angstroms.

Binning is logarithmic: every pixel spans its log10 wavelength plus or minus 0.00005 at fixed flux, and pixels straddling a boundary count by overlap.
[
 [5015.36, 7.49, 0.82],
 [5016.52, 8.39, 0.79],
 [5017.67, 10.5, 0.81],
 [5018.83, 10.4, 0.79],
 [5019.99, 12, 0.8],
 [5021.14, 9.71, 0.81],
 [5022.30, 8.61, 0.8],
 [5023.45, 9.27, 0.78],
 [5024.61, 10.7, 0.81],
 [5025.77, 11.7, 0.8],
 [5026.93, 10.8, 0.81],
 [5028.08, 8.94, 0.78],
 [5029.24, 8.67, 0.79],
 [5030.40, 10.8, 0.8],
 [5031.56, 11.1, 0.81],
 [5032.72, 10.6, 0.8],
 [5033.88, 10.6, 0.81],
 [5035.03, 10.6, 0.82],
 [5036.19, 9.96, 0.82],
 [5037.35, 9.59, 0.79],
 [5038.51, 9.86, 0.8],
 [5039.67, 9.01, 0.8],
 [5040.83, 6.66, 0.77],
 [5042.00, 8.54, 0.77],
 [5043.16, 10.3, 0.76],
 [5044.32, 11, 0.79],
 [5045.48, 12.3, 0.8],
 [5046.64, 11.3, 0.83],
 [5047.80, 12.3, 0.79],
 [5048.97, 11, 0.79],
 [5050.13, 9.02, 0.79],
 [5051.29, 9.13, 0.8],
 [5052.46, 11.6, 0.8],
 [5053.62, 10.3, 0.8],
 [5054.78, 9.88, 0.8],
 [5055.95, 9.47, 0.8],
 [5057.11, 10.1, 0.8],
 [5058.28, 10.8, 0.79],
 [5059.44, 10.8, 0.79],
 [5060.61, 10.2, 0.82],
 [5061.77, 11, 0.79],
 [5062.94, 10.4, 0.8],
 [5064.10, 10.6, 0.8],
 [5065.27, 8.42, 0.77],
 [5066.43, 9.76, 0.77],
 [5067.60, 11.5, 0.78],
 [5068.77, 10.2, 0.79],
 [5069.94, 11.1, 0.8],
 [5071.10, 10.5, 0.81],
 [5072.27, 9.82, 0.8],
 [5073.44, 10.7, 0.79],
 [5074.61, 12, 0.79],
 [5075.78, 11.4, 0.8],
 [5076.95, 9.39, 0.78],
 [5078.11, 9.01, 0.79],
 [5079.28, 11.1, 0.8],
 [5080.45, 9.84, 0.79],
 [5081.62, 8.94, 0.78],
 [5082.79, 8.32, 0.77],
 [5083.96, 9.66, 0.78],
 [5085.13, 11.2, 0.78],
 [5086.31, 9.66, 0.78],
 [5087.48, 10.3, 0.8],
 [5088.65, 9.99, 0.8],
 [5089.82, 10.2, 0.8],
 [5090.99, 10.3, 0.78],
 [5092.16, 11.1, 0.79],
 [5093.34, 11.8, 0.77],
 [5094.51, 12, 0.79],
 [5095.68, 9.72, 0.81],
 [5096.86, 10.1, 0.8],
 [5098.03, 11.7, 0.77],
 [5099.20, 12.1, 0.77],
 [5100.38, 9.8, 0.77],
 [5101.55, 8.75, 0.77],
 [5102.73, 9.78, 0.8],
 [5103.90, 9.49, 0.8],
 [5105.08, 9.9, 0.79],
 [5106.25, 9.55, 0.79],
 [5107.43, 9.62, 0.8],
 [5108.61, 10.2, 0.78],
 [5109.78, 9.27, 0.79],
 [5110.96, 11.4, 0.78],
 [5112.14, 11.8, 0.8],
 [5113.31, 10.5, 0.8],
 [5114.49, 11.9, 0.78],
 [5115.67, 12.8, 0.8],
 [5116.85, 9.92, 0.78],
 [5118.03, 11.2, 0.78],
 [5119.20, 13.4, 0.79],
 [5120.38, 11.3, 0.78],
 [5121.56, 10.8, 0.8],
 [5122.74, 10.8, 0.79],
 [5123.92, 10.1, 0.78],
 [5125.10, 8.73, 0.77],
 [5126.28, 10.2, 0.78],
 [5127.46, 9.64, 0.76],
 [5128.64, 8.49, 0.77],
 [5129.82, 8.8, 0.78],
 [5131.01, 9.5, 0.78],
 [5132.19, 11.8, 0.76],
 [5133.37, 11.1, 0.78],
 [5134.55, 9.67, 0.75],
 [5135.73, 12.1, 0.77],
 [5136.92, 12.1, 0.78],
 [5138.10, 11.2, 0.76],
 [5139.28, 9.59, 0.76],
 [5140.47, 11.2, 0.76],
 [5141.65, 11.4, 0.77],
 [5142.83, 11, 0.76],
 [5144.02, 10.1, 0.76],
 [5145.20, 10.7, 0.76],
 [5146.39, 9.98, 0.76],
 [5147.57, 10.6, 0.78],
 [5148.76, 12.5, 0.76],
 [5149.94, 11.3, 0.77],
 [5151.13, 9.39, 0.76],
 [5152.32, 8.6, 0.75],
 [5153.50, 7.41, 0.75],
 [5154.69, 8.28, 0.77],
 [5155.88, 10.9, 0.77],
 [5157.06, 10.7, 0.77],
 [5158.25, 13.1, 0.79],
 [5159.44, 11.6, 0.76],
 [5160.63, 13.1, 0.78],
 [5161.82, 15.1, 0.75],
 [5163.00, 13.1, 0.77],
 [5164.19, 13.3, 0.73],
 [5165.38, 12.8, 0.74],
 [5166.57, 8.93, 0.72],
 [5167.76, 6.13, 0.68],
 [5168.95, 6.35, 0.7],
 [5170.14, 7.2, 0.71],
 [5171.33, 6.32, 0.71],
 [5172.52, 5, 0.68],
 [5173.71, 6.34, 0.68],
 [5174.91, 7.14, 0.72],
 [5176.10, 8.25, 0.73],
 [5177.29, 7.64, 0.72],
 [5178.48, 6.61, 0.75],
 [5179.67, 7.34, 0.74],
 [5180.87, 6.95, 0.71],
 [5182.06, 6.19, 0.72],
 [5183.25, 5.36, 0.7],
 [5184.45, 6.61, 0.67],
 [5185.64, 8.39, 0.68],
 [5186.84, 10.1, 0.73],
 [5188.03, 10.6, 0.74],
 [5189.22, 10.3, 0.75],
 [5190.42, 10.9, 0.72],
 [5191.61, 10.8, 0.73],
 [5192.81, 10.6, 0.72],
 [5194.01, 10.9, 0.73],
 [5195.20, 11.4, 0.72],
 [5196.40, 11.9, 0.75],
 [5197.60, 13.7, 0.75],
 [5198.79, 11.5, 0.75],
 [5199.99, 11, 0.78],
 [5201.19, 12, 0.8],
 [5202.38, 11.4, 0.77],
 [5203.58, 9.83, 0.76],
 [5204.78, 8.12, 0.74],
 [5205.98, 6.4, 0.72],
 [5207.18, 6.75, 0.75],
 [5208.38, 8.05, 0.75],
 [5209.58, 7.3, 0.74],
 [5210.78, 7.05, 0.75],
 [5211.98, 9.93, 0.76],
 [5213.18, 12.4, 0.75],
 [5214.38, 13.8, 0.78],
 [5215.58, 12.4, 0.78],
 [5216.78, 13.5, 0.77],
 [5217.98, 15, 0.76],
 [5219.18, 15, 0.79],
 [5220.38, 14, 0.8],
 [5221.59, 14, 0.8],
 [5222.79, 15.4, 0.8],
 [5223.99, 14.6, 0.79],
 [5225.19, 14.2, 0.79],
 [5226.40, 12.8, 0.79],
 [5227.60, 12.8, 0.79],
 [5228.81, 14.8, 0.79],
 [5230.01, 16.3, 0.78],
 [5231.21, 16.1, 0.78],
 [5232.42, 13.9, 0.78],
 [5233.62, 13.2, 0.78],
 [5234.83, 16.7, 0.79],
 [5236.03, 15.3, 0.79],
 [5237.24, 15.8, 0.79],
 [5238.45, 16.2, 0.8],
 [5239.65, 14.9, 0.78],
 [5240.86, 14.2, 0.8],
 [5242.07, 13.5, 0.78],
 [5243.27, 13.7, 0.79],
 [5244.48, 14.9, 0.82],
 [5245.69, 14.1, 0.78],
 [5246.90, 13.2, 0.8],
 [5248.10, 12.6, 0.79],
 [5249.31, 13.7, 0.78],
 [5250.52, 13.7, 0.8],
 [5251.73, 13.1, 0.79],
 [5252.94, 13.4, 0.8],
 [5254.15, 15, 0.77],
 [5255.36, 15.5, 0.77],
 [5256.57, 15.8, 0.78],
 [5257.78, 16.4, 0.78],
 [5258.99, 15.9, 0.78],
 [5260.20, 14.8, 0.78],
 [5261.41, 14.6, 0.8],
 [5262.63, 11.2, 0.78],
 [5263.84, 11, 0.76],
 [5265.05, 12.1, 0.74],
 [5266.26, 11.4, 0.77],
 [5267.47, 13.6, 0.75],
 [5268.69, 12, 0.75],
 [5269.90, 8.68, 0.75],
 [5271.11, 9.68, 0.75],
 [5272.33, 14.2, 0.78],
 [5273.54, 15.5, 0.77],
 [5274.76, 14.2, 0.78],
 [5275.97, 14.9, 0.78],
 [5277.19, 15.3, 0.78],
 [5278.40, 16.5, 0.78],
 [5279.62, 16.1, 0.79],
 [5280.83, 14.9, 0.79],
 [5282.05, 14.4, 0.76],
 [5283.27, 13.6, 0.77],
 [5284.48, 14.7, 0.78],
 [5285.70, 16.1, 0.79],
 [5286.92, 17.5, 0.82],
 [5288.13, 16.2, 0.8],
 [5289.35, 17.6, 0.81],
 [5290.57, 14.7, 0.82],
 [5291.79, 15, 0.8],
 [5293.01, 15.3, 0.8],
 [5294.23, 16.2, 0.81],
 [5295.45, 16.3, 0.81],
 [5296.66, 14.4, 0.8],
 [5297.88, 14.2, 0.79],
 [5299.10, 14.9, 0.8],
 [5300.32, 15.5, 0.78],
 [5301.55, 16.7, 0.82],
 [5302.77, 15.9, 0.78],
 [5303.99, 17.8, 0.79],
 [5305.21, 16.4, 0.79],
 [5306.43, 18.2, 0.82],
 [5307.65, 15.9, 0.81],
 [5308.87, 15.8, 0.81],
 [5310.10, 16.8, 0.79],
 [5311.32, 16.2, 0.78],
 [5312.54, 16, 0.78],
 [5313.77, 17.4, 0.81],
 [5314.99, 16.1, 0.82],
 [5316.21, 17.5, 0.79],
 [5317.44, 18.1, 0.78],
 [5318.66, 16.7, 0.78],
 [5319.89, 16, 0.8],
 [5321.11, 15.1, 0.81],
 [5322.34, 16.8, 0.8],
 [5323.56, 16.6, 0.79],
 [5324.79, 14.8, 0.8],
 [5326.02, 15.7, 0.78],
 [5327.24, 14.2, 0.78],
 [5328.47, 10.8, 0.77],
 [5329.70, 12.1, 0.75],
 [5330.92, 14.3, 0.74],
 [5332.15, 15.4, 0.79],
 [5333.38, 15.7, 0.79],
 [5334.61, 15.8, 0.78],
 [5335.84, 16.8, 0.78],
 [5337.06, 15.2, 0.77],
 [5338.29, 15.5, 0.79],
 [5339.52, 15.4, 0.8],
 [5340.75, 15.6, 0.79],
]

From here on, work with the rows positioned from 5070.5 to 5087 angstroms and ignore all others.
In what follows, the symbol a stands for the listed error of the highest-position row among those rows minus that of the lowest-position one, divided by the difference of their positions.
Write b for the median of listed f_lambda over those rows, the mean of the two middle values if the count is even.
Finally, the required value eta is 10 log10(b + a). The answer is 9.92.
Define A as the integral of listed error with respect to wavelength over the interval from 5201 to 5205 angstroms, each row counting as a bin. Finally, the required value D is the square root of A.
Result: 1.8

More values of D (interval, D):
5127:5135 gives 2.5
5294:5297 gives 1.6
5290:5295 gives 2.0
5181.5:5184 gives 1.3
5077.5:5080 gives 1.4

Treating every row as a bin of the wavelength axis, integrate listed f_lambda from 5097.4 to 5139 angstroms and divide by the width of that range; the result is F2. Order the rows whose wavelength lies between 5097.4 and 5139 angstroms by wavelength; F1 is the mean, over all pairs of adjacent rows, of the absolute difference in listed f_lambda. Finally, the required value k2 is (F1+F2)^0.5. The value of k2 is 3.4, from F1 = 1.1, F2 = 10.5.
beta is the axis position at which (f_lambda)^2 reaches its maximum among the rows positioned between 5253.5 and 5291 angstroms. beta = 5289.35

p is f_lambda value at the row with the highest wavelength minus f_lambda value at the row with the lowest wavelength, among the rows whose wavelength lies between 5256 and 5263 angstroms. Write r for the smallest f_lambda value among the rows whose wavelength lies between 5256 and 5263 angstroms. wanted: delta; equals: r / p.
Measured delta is -2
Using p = -5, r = 11.2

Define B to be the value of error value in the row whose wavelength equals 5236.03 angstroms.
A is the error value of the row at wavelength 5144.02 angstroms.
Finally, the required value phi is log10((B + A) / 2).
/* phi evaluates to -0.111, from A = 0.76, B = 0.790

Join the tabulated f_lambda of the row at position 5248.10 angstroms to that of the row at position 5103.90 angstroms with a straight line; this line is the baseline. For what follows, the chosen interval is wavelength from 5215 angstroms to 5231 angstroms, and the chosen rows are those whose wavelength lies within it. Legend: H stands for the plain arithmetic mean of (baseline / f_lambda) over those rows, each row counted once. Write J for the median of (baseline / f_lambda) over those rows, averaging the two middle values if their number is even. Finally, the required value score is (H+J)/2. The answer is 0.85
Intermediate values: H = 0.85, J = 0.85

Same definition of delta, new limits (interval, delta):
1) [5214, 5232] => 5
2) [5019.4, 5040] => -3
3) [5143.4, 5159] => 2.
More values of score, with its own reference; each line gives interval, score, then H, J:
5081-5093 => 0.92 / 0.92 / 0.91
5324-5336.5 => 0.98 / 1.00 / 0.95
